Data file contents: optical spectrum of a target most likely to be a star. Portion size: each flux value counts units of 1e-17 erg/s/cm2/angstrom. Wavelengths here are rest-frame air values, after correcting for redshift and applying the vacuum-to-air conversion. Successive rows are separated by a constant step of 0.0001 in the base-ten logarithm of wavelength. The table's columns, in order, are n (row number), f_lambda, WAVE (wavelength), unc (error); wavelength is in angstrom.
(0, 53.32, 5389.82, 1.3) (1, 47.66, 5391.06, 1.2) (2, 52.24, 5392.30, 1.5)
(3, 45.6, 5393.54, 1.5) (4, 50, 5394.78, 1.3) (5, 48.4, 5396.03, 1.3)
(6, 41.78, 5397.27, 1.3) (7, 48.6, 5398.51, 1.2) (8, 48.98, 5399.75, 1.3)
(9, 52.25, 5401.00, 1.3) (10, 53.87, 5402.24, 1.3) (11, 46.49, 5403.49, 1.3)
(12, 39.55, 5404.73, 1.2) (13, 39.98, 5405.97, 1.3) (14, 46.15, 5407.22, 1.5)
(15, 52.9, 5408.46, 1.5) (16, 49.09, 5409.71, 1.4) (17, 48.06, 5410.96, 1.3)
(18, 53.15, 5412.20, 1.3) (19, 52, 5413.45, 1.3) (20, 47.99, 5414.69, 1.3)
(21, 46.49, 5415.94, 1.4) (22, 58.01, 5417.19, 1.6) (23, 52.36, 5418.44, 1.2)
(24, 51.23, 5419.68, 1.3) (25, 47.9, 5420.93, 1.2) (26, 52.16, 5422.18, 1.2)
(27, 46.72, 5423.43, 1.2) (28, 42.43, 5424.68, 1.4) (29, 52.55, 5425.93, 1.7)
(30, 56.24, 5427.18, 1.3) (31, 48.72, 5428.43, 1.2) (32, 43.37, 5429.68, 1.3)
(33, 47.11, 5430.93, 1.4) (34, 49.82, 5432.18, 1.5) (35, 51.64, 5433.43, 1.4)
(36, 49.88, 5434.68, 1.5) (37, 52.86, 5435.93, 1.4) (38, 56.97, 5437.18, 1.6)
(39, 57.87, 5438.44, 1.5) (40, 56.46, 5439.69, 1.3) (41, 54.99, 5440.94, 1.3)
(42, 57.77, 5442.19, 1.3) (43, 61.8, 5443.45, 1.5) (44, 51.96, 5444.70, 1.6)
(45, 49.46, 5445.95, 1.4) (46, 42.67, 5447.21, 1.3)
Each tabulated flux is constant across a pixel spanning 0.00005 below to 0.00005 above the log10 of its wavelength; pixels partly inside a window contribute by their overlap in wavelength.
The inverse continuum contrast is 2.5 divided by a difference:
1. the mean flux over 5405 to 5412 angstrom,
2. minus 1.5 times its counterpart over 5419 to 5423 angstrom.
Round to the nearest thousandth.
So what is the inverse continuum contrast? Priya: -0.088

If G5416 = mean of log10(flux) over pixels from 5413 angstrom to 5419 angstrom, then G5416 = 1.71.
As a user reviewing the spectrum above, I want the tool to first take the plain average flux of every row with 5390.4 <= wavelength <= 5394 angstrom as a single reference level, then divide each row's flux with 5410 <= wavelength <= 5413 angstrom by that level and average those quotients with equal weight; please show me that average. 1.04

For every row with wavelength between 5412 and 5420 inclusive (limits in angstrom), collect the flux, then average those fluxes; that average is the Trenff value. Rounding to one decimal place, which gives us 51.6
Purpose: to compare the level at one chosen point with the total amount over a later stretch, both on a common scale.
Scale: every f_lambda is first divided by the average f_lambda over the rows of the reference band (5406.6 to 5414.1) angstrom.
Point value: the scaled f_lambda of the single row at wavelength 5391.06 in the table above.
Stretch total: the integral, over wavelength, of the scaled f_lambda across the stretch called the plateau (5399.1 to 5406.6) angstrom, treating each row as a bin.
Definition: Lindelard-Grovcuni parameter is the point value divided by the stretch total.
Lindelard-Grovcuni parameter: 0.136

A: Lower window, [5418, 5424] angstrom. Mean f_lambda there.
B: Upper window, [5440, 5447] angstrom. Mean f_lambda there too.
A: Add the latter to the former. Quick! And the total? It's 105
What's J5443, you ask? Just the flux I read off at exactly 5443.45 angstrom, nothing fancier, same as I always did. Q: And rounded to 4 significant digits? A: 61.80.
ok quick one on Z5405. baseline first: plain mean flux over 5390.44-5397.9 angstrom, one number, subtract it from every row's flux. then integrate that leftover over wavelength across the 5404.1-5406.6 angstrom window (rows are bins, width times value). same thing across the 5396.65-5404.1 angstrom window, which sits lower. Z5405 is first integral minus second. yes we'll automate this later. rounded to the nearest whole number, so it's -27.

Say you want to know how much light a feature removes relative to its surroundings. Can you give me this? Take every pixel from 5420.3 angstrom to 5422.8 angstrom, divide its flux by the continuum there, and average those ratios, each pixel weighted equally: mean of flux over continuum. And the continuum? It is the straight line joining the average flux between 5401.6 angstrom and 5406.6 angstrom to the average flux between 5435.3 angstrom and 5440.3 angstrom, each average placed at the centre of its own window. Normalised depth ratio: 0.99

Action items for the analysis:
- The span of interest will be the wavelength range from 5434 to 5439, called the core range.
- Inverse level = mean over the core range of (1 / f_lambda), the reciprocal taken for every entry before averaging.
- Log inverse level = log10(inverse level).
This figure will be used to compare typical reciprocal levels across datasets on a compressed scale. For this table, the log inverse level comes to -1.73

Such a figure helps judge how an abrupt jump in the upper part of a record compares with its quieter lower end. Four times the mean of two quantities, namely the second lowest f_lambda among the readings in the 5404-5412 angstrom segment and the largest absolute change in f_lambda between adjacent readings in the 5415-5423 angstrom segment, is 103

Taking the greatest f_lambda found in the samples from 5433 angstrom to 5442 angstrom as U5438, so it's 57.87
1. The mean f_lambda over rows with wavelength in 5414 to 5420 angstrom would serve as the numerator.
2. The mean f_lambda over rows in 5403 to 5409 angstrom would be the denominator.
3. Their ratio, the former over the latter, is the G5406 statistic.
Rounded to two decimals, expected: 1.14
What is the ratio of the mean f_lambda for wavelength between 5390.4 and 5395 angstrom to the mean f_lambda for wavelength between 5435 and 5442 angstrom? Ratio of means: 0.88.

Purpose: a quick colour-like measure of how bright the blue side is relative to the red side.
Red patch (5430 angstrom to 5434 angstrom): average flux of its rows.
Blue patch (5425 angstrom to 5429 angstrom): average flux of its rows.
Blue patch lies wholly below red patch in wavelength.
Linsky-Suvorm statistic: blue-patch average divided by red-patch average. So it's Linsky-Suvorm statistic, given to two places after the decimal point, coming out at 1.06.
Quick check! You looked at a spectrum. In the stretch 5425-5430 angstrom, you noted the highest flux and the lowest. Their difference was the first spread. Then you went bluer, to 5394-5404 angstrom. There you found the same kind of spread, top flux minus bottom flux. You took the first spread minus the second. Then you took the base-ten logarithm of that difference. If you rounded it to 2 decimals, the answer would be -0.11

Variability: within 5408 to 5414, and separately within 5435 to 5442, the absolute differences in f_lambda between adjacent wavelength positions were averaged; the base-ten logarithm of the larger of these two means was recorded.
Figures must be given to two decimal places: 0.44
